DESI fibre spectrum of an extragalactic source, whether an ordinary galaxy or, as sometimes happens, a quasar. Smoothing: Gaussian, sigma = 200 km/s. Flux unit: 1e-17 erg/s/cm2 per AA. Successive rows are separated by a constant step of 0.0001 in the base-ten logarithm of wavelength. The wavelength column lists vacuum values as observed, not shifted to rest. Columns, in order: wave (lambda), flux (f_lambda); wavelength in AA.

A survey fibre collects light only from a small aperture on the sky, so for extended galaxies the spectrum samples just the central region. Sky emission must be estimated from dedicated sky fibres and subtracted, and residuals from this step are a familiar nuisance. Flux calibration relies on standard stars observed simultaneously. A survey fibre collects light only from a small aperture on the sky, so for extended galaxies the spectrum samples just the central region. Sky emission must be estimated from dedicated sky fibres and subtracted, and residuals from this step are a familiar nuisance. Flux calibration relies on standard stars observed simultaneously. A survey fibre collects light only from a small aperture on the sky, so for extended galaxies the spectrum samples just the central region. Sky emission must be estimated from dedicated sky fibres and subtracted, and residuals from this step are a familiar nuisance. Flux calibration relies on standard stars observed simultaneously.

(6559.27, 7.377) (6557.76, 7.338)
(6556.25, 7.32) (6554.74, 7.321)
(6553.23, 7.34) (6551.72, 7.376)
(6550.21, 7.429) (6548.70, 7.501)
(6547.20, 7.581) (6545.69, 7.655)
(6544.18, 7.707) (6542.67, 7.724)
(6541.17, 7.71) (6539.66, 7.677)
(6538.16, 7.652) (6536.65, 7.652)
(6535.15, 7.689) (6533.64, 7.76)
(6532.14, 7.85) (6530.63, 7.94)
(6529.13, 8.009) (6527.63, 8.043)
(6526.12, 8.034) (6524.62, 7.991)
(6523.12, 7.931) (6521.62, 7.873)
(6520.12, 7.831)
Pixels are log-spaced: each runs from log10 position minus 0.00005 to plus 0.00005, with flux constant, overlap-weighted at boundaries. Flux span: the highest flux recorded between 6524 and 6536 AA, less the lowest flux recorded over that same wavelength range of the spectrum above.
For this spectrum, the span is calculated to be 0.35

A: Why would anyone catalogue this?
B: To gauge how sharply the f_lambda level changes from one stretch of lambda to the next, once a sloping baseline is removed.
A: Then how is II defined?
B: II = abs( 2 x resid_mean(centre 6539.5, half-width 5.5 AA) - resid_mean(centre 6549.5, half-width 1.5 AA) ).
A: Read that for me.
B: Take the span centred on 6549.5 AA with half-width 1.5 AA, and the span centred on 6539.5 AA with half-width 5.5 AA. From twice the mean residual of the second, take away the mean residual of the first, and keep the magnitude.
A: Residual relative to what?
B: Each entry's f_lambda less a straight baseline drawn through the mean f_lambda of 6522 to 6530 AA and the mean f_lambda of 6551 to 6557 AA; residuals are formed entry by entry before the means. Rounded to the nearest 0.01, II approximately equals 0.00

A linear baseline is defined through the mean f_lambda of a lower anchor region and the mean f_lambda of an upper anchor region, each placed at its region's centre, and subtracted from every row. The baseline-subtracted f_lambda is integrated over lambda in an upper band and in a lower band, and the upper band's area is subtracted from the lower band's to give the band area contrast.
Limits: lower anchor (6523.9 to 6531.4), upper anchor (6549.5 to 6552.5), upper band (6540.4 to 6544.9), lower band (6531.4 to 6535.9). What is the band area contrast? -0.8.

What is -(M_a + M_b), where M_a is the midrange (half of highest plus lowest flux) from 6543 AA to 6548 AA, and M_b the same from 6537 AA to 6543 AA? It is -15.3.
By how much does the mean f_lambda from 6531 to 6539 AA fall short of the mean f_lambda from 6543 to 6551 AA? -0.15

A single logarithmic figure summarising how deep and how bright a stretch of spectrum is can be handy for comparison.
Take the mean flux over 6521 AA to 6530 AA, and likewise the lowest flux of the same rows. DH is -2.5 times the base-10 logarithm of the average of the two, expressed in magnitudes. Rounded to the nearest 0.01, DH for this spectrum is -2.25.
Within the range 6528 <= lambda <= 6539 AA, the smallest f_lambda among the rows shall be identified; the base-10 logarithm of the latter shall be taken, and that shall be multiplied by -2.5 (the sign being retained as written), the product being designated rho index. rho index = -2.21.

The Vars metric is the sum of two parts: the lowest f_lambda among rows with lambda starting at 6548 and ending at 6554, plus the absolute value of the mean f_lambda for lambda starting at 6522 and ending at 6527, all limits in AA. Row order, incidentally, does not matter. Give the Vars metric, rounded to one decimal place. 15.3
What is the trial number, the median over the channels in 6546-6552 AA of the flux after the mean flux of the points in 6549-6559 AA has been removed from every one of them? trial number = 0.11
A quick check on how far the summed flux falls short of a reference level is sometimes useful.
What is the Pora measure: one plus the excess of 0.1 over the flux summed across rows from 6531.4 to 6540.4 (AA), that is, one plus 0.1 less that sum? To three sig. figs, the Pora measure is -45.2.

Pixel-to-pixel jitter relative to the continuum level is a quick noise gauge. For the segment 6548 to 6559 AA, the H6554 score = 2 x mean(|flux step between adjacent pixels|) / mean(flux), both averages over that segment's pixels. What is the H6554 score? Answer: 0.009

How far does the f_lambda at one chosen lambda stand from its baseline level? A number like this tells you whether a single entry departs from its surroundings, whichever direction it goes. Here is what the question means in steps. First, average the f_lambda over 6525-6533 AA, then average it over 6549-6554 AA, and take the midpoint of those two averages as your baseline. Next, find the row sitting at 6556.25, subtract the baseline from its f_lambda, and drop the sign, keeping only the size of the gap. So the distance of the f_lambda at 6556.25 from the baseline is 0.36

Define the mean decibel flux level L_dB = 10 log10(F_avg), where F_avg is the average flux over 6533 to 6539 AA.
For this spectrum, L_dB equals 8.86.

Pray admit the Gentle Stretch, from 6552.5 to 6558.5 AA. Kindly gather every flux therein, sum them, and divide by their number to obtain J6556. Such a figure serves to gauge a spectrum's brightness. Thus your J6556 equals 7.33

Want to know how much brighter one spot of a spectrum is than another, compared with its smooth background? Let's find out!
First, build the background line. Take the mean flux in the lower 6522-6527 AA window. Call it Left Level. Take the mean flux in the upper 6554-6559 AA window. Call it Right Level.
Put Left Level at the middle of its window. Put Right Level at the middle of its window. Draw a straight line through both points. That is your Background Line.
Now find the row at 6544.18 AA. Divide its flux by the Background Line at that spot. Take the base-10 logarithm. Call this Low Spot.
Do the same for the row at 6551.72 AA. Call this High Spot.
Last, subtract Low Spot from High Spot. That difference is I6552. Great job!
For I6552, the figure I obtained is -0.010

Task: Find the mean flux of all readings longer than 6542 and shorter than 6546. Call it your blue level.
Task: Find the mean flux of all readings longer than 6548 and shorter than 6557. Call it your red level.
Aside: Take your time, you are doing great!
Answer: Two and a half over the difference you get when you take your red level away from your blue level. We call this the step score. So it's 8.0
